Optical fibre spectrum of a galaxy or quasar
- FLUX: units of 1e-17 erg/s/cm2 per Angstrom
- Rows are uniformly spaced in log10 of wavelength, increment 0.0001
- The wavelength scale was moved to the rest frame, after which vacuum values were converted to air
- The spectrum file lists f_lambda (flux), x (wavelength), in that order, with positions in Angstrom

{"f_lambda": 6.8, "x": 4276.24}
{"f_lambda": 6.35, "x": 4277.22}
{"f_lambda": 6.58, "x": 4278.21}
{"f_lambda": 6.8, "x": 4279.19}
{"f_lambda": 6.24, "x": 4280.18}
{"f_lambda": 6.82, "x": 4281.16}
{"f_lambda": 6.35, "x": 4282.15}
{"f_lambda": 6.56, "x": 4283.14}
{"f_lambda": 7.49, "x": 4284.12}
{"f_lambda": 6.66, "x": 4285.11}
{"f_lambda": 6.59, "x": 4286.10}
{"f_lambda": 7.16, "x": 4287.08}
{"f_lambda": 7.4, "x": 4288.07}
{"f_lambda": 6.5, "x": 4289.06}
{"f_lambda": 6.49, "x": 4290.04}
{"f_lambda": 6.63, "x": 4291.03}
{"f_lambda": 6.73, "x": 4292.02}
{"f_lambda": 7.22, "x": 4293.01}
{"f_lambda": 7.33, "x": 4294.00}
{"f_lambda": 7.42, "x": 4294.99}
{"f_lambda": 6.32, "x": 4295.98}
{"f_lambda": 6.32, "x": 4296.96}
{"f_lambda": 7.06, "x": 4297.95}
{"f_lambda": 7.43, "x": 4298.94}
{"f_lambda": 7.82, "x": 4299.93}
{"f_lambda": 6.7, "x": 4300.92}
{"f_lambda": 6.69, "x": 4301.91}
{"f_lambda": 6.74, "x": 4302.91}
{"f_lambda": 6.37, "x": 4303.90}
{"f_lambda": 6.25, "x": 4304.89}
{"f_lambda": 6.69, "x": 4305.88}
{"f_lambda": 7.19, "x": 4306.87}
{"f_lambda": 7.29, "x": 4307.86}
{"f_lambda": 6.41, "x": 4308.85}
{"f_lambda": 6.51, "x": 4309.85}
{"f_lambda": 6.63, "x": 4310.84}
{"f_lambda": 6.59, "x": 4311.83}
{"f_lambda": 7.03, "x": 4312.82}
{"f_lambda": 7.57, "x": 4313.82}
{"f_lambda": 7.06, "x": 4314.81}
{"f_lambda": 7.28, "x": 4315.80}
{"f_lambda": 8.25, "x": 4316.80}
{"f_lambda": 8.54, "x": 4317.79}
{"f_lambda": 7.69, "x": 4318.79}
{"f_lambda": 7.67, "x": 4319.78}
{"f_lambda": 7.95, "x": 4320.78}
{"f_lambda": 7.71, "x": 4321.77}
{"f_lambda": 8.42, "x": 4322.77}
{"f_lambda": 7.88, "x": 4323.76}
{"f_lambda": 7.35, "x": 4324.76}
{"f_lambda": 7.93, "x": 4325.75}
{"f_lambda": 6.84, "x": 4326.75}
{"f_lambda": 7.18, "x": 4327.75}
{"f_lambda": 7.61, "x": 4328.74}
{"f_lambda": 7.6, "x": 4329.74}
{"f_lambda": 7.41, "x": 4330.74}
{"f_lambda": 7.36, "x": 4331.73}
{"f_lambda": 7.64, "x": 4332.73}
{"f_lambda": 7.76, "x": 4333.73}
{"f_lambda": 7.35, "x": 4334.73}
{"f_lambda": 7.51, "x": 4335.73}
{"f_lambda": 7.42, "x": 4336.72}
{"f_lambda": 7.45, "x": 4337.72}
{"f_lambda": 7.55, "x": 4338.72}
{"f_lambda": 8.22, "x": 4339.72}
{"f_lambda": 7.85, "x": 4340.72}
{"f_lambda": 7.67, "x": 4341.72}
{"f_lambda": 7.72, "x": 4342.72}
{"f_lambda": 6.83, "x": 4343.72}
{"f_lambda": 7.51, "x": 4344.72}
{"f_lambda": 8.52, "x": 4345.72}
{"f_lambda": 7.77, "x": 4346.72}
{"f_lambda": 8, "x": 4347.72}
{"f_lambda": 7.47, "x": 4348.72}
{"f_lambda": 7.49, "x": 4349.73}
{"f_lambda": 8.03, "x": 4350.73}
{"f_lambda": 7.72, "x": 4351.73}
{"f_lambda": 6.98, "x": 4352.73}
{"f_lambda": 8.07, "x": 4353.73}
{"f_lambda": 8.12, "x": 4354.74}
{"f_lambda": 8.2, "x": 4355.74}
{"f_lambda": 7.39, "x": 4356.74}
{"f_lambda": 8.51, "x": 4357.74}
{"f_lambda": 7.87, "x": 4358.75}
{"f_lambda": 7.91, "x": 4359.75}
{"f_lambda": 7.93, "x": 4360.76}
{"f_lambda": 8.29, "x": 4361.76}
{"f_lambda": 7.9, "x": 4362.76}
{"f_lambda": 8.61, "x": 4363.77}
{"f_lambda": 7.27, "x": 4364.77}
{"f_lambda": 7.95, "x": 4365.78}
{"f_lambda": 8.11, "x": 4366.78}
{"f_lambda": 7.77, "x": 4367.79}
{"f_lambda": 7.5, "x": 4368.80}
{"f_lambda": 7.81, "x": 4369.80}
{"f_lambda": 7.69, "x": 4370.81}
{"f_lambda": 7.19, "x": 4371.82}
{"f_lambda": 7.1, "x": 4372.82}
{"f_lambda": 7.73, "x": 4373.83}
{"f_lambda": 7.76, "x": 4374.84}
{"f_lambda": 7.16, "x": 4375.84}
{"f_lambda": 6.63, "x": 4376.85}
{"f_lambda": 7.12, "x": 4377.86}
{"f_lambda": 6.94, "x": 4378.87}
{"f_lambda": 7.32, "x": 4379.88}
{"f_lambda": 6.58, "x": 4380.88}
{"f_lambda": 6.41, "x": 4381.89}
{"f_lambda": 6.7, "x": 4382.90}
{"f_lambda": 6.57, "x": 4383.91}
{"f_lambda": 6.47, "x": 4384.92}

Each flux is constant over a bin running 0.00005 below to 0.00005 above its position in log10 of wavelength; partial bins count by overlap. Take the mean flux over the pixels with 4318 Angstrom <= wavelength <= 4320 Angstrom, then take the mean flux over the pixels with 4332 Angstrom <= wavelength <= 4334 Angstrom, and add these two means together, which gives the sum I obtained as 15.4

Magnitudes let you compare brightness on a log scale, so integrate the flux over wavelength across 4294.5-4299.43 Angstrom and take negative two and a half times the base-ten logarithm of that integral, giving -3.8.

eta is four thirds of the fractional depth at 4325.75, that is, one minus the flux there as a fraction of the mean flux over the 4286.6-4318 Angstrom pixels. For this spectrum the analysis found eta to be -0.18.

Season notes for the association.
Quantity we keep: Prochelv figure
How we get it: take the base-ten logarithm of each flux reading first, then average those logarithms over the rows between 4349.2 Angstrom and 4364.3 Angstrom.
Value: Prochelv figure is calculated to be 0.899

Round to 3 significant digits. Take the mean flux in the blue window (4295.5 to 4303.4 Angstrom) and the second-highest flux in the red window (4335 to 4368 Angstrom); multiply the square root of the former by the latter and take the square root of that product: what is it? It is 4.73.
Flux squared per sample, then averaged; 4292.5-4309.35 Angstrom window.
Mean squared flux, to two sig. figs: 48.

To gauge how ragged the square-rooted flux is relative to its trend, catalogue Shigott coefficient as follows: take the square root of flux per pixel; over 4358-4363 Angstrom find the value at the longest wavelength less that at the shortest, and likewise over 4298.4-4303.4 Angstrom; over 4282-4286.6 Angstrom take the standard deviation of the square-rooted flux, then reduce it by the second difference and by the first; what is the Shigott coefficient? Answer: 0.2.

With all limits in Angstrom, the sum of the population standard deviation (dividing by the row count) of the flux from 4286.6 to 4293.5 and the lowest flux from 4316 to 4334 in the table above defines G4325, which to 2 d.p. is 7.19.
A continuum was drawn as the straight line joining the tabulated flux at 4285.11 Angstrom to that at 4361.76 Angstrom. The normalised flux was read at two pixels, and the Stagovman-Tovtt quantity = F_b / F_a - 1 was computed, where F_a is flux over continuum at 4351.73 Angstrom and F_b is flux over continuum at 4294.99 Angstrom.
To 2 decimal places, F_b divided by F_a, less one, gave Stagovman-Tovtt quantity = 0.13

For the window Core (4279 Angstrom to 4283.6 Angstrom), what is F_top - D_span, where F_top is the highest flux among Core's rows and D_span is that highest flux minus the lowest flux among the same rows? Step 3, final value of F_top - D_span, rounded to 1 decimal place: 6.2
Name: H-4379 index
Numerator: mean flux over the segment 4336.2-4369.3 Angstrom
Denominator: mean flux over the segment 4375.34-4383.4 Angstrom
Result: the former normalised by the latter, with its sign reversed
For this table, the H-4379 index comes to -1.138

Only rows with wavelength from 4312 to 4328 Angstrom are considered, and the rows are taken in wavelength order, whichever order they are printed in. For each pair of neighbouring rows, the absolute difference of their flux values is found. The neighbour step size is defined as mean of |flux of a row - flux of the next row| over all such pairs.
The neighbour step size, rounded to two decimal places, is 0.51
